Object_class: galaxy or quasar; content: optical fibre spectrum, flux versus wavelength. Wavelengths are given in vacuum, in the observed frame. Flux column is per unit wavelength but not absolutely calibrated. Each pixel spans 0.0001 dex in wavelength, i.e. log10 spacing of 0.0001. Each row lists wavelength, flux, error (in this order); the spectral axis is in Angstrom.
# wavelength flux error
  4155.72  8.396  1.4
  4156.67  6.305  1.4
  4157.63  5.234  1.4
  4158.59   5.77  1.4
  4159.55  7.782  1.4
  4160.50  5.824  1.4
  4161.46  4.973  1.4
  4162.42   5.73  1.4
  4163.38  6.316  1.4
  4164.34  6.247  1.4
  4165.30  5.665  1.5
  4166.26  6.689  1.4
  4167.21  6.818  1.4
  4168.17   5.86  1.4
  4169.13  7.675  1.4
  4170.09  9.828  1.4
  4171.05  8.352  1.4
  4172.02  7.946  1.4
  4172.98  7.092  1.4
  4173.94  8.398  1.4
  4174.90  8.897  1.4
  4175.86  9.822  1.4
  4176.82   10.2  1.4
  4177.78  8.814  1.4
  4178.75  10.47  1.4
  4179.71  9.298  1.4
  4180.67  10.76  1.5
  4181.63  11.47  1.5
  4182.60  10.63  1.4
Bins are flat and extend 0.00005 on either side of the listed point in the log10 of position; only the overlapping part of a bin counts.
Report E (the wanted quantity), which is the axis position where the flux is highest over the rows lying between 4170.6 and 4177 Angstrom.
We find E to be 4176.82 Angstrom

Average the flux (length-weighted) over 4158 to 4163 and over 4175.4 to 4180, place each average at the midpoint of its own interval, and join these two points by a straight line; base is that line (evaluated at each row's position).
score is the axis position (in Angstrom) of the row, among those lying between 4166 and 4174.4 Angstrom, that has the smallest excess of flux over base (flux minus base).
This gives 4168.17 Angstrom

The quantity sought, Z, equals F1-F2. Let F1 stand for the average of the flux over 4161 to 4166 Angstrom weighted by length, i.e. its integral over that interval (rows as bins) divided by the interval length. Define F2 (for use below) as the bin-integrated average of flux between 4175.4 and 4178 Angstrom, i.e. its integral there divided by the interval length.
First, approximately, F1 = 5.8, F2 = 9.7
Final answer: -4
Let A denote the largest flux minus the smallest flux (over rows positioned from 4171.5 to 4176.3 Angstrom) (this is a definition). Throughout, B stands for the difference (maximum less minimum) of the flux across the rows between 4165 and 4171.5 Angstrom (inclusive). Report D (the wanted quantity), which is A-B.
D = -1.4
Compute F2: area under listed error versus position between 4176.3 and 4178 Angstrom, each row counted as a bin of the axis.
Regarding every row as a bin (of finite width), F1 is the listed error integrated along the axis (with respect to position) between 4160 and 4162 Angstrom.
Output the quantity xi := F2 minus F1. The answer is -0.42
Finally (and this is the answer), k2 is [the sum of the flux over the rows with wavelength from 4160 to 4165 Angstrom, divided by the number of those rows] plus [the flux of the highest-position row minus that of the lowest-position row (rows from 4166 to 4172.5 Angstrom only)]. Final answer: 7.1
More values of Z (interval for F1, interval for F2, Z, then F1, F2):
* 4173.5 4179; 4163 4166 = 3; 9.4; 6.1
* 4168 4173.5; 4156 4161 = 2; 7.9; 6.3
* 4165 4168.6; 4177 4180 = -3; 6.3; 9.6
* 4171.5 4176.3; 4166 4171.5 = 1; 8.4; 7.6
